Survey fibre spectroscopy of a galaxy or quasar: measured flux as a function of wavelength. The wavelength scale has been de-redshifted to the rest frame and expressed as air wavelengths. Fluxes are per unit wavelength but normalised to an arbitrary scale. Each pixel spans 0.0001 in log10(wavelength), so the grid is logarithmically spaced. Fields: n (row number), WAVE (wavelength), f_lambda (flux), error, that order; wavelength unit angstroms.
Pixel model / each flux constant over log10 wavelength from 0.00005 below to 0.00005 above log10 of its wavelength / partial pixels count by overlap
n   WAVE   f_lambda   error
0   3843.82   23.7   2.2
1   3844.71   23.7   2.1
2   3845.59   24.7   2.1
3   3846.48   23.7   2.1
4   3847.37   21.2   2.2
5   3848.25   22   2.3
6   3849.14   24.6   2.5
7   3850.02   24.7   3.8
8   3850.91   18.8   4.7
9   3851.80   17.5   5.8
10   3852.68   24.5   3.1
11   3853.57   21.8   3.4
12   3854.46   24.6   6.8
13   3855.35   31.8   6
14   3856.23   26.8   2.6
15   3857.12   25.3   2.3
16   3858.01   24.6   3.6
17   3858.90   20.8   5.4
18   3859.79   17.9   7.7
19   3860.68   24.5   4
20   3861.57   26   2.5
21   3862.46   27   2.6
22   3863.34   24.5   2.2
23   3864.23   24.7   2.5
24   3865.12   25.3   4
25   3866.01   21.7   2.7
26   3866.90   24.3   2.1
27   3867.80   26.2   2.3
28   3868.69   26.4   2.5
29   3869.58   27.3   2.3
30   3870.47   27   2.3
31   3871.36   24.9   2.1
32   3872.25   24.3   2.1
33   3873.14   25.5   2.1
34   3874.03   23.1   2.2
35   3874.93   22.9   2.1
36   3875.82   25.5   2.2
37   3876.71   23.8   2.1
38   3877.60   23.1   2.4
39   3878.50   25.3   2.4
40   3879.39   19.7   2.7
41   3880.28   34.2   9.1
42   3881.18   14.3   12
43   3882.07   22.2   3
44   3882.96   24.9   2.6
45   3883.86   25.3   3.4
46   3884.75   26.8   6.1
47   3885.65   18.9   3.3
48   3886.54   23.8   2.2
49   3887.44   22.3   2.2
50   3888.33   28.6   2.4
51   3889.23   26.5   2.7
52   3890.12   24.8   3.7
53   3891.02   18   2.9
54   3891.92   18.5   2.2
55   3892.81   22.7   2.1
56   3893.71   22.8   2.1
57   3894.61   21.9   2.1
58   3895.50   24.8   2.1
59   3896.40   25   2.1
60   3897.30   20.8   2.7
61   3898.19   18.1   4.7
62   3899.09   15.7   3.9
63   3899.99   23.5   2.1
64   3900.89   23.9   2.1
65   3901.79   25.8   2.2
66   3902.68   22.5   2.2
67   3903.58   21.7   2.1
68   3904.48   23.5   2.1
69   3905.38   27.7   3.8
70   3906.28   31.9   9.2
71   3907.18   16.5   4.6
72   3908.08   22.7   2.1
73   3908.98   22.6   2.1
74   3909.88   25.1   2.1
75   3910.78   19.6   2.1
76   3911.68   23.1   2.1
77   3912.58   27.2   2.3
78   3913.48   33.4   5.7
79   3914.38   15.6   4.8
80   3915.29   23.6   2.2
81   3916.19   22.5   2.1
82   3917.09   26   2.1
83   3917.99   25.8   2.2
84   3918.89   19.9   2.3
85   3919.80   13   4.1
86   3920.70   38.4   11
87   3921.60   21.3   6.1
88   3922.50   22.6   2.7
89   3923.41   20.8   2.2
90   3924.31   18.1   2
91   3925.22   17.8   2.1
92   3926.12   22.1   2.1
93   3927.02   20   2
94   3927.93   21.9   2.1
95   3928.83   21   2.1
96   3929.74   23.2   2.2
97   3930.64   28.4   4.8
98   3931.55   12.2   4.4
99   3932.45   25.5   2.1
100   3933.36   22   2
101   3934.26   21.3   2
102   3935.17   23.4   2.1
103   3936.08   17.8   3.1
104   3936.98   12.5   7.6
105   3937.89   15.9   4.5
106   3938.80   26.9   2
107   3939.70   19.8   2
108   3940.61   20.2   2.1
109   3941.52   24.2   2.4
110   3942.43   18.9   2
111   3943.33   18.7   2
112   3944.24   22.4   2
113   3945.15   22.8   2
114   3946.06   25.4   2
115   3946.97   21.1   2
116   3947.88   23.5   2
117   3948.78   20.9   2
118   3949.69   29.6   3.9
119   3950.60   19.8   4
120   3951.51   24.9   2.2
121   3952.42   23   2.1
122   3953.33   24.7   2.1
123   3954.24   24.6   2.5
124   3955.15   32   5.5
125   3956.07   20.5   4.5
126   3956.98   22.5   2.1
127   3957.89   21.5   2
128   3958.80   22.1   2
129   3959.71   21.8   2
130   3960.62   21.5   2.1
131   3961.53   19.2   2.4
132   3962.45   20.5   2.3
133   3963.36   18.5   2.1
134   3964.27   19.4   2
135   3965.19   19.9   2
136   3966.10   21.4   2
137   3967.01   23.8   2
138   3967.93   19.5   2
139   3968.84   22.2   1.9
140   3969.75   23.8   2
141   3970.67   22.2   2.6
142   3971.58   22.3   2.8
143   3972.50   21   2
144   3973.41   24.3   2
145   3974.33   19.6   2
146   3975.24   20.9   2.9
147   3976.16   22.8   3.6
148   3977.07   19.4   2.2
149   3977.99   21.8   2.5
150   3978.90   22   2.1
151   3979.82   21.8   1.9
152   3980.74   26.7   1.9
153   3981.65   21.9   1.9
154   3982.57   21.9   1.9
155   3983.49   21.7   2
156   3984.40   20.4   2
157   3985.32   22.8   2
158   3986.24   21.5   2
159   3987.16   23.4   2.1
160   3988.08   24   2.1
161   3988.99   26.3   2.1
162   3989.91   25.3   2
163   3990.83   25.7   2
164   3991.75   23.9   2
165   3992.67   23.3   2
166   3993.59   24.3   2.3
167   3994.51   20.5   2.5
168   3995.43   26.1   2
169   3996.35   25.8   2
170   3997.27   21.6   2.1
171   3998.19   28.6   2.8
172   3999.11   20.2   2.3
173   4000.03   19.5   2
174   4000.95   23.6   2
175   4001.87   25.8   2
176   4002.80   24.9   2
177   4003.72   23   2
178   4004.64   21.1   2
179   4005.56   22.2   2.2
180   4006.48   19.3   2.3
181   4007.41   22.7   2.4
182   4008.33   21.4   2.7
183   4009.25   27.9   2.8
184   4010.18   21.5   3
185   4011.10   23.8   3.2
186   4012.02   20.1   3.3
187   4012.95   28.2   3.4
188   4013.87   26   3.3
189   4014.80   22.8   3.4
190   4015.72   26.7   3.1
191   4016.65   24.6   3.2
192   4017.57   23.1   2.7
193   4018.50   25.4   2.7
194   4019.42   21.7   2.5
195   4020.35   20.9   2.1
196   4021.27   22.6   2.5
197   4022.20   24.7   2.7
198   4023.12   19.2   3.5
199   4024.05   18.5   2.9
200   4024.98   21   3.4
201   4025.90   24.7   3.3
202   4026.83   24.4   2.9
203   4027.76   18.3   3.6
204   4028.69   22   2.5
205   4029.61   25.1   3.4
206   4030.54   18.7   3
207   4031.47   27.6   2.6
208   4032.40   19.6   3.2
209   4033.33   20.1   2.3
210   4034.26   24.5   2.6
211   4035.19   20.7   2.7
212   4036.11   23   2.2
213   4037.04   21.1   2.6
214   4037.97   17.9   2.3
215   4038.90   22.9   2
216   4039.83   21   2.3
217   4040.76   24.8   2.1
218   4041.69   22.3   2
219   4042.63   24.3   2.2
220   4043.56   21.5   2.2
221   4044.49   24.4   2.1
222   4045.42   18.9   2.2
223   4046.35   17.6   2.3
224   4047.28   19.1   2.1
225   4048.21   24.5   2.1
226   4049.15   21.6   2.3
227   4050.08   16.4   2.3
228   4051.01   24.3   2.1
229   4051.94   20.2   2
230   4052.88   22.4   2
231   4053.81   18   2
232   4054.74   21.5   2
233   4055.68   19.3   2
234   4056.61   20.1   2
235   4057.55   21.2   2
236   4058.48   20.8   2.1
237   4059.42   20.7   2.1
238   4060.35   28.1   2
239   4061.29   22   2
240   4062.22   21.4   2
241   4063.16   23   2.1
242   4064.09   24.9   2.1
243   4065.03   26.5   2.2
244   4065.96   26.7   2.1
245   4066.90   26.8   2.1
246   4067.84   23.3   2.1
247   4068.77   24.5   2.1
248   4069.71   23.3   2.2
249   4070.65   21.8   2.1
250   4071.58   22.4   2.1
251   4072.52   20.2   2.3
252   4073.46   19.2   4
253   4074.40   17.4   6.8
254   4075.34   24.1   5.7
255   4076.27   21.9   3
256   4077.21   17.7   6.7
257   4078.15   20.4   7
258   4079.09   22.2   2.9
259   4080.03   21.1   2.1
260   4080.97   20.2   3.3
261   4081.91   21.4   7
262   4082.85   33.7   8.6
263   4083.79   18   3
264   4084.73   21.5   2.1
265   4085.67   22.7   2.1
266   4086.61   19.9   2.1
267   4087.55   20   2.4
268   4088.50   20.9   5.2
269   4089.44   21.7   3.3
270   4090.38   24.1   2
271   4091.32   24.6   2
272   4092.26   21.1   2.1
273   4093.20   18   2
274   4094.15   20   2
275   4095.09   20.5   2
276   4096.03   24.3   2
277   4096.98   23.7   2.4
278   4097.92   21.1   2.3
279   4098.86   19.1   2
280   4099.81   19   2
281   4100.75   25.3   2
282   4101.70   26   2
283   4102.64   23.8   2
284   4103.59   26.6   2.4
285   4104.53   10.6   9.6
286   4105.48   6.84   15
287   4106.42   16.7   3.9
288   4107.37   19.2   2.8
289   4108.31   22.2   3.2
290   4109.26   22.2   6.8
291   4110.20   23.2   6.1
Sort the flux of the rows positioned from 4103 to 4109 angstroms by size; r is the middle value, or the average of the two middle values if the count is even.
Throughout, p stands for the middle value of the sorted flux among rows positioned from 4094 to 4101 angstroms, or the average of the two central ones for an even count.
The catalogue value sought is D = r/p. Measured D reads 0.86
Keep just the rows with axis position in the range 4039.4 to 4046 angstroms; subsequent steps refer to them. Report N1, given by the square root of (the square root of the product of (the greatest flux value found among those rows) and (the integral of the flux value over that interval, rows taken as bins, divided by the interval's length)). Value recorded 4.85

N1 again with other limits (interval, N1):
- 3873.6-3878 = 4.96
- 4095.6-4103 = 4.93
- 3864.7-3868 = 5.02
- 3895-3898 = 4.90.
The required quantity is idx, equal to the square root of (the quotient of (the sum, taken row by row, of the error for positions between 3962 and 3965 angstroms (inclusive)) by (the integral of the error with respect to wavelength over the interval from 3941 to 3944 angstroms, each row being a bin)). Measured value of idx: 1.00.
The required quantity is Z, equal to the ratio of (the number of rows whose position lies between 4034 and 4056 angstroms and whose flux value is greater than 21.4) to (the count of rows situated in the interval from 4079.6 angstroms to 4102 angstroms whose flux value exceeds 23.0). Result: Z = 1.9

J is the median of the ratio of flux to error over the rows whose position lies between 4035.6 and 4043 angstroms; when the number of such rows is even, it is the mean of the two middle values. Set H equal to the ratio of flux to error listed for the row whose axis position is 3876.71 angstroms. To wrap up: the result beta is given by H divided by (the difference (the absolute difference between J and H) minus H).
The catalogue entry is -1.05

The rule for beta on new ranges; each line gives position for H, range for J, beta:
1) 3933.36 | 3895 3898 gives -1.08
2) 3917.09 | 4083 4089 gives -1.39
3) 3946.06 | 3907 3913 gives -1.17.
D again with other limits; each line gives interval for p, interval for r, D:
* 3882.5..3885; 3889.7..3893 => 0.81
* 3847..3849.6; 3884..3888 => 1.05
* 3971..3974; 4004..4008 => 0.97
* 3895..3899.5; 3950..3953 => 1.11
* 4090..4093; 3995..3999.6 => 1.07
